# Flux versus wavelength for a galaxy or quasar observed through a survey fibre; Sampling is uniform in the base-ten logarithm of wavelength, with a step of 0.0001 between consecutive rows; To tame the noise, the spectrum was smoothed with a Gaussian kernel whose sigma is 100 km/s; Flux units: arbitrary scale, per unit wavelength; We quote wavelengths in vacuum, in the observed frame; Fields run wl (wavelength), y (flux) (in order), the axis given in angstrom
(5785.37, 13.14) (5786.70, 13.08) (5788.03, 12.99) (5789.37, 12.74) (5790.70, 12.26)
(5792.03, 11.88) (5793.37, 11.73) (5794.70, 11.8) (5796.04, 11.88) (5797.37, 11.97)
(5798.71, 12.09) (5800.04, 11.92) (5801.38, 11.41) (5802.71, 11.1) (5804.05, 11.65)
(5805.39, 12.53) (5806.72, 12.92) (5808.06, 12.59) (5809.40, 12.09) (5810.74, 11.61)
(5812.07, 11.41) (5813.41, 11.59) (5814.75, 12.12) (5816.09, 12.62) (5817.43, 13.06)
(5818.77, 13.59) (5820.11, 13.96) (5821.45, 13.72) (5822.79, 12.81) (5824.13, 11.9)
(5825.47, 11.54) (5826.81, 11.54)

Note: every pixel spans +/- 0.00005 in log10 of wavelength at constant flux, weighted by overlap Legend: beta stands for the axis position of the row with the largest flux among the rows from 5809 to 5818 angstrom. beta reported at 5817.43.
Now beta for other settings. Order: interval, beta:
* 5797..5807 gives 5806.72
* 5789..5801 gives 5789.37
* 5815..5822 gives 5820.11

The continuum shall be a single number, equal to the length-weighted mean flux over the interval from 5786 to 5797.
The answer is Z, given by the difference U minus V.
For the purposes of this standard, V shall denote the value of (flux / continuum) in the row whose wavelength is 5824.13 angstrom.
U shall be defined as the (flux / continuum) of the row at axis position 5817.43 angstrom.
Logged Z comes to 0.09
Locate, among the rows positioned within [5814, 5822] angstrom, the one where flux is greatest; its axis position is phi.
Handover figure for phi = 5820.11 angstrom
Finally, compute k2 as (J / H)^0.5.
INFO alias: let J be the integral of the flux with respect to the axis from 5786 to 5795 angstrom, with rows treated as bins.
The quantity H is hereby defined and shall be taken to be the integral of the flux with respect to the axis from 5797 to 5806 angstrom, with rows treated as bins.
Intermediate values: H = 106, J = 111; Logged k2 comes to 1.02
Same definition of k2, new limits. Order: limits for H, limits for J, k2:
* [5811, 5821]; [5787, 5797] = 0.98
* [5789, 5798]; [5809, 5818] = 1.00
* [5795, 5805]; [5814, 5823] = 1.00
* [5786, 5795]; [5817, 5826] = 1.02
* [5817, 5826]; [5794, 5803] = 0.95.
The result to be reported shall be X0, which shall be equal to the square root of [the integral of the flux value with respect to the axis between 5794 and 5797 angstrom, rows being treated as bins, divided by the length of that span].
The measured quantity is 3.44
